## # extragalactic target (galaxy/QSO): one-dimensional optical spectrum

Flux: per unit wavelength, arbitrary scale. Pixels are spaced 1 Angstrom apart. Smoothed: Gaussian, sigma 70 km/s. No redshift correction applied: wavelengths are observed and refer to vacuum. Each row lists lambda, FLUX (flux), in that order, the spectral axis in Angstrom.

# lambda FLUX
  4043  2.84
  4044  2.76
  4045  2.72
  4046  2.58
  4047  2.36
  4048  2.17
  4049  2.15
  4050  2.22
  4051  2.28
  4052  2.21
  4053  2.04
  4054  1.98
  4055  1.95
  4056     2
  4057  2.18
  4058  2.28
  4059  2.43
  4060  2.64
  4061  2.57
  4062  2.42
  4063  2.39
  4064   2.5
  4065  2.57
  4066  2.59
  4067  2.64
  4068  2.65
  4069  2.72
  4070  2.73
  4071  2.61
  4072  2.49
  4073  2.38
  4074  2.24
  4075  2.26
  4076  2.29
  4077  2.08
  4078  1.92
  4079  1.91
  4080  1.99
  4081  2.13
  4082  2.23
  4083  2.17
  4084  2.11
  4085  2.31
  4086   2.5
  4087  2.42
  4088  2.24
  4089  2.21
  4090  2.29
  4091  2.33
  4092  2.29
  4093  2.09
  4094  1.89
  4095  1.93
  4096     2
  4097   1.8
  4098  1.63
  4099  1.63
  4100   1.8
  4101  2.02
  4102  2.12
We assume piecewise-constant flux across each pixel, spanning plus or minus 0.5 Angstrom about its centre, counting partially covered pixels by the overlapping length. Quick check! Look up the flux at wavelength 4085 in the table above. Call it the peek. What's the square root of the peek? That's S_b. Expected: 1.52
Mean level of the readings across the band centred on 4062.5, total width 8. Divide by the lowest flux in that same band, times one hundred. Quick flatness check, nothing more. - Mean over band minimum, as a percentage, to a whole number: 105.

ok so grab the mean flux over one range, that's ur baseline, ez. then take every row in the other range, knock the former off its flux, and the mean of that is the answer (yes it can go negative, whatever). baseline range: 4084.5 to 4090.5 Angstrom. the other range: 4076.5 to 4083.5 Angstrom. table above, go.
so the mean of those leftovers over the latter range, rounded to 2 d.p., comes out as -0.27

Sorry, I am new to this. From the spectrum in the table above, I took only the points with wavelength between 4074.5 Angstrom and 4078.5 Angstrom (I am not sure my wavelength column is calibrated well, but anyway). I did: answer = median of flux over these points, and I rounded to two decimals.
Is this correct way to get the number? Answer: 2.17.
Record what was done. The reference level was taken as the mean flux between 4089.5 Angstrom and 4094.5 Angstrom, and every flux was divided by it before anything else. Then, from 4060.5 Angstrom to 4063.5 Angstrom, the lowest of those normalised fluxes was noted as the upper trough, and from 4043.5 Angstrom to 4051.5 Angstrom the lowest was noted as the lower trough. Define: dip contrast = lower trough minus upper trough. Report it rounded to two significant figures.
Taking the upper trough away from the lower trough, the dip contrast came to -0.11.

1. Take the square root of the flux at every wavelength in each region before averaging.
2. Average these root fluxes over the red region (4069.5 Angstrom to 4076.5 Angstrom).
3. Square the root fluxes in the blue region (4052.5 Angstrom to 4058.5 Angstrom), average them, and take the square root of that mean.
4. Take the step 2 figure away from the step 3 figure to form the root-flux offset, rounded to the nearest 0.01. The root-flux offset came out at -0.12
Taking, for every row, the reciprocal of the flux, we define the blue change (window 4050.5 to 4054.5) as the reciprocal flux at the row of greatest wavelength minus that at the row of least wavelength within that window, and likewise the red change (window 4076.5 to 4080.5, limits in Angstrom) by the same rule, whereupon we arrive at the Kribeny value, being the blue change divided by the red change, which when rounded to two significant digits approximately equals 3.1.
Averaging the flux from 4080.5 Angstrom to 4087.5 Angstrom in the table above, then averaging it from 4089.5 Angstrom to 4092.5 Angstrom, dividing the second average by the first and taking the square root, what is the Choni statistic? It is 1.008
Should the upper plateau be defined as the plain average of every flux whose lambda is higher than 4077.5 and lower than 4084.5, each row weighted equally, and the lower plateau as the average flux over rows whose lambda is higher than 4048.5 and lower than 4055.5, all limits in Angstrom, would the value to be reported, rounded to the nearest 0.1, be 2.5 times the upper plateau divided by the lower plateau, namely 2.4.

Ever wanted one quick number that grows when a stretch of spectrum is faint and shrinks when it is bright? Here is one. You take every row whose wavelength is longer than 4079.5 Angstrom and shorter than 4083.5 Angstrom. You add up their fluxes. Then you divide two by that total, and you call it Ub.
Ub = 0.235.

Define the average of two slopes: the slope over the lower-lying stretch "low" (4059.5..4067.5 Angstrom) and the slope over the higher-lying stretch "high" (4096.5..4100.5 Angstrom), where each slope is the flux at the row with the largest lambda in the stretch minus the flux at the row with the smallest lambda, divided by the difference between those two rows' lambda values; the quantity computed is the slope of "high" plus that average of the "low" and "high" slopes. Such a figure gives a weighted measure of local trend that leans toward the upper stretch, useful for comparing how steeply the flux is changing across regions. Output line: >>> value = 0.00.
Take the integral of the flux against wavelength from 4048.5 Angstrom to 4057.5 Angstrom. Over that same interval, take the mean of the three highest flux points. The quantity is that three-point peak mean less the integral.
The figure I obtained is -17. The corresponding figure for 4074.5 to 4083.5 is -17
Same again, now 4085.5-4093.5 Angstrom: -16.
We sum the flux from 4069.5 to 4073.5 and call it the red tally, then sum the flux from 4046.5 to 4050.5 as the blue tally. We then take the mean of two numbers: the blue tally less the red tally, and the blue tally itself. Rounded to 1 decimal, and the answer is 3.8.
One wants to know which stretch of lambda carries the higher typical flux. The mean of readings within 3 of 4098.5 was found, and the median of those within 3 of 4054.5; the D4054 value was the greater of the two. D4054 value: 2.02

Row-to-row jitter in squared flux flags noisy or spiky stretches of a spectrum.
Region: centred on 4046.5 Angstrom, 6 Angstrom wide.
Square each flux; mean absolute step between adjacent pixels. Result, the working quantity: 0.60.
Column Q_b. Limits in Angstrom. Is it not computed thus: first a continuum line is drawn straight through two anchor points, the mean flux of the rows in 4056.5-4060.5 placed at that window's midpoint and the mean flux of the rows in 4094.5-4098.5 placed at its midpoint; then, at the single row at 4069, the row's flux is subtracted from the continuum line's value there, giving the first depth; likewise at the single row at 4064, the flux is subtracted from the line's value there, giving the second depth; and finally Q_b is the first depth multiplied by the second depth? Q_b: 0.10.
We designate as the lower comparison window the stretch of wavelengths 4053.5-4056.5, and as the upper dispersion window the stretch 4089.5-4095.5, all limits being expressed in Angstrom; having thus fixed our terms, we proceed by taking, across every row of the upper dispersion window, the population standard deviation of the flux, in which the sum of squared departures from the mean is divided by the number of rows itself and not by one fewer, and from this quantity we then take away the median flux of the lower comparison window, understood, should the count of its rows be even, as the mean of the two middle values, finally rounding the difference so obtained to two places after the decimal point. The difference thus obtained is -1.80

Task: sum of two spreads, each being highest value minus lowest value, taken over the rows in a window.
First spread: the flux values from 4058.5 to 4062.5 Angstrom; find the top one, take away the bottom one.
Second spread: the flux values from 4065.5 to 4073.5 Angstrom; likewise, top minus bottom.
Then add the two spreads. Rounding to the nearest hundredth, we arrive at 0.57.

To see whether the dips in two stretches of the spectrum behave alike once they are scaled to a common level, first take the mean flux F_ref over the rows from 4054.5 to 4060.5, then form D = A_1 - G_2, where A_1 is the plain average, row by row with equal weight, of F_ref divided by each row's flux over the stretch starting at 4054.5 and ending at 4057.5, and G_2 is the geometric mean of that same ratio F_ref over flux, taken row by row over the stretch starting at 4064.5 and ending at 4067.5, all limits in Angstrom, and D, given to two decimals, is 0.24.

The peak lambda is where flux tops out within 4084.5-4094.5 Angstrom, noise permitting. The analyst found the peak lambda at 4086 Angstrom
